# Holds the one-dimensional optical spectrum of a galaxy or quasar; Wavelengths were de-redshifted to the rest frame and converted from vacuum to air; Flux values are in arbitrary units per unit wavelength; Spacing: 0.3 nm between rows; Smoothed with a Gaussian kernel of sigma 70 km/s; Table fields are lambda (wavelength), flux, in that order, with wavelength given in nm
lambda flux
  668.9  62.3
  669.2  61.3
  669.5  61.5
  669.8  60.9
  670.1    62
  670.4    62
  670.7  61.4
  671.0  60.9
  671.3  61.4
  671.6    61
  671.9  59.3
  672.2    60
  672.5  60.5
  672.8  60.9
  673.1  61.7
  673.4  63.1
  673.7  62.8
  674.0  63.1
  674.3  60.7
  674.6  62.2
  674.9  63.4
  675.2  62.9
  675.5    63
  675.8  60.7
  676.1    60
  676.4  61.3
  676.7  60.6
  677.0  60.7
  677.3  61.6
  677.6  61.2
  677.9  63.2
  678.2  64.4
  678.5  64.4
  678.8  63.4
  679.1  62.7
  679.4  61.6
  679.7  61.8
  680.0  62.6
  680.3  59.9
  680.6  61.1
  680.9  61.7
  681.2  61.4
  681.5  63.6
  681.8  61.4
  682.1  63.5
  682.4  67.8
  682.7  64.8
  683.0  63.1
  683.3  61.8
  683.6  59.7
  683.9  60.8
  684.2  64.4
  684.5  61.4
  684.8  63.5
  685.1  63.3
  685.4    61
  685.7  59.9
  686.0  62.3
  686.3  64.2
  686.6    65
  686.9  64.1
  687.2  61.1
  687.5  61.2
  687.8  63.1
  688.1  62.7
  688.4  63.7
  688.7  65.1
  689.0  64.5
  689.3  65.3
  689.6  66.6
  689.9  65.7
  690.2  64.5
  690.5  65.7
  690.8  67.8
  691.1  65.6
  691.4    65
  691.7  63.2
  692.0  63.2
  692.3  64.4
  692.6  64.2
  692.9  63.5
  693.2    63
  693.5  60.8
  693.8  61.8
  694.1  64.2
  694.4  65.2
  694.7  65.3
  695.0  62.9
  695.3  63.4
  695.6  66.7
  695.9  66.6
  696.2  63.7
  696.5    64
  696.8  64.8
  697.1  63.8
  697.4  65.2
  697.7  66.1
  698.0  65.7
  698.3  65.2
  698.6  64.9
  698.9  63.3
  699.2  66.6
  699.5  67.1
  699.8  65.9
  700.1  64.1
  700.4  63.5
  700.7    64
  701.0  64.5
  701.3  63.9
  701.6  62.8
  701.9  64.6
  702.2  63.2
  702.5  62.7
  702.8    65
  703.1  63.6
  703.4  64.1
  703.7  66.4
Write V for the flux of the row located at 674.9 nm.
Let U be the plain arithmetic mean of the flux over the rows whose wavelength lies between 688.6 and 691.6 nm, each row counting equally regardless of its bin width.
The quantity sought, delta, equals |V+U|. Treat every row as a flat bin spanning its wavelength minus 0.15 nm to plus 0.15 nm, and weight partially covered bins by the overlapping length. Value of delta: 129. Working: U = 66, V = 63.4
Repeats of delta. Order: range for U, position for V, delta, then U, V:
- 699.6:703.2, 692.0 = 127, 64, 63.2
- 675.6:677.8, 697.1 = 125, 61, 63.8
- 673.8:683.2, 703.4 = 126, 62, 64.1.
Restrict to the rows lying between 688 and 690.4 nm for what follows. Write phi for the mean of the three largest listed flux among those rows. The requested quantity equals 65.9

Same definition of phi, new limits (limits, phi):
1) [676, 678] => 62.0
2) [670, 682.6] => 65.5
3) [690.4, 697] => 67.0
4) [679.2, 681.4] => 62.0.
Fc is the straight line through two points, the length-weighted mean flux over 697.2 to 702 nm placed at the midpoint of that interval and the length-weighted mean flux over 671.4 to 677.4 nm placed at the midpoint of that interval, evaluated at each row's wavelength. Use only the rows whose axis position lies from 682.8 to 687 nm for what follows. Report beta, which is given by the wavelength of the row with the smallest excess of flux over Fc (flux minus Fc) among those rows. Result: 685.7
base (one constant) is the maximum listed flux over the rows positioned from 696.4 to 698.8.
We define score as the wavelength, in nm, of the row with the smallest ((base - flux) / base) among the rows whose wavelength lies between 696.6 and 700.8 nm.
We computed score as 699.5 nm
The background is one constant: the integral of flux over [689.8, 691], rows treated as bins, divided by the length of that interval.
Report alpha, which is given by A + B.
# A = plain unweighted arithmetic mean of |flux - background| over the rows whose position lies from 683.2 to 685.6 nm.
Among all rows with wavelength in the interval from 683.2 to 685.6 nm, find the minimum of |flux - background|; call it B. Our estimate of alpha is 5.5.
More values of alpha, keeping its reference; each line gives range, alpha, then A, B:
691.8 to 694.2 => 4.3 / 2.8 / 1.5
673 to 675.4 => 6.0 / 3.4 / 2.5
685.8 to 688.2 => 3.9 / 3.0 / 0.9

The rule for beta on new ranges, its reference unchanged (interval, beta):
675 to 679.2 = 676.1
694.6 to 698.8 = 695.0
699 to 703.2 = 702.5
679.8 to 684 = 683.6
